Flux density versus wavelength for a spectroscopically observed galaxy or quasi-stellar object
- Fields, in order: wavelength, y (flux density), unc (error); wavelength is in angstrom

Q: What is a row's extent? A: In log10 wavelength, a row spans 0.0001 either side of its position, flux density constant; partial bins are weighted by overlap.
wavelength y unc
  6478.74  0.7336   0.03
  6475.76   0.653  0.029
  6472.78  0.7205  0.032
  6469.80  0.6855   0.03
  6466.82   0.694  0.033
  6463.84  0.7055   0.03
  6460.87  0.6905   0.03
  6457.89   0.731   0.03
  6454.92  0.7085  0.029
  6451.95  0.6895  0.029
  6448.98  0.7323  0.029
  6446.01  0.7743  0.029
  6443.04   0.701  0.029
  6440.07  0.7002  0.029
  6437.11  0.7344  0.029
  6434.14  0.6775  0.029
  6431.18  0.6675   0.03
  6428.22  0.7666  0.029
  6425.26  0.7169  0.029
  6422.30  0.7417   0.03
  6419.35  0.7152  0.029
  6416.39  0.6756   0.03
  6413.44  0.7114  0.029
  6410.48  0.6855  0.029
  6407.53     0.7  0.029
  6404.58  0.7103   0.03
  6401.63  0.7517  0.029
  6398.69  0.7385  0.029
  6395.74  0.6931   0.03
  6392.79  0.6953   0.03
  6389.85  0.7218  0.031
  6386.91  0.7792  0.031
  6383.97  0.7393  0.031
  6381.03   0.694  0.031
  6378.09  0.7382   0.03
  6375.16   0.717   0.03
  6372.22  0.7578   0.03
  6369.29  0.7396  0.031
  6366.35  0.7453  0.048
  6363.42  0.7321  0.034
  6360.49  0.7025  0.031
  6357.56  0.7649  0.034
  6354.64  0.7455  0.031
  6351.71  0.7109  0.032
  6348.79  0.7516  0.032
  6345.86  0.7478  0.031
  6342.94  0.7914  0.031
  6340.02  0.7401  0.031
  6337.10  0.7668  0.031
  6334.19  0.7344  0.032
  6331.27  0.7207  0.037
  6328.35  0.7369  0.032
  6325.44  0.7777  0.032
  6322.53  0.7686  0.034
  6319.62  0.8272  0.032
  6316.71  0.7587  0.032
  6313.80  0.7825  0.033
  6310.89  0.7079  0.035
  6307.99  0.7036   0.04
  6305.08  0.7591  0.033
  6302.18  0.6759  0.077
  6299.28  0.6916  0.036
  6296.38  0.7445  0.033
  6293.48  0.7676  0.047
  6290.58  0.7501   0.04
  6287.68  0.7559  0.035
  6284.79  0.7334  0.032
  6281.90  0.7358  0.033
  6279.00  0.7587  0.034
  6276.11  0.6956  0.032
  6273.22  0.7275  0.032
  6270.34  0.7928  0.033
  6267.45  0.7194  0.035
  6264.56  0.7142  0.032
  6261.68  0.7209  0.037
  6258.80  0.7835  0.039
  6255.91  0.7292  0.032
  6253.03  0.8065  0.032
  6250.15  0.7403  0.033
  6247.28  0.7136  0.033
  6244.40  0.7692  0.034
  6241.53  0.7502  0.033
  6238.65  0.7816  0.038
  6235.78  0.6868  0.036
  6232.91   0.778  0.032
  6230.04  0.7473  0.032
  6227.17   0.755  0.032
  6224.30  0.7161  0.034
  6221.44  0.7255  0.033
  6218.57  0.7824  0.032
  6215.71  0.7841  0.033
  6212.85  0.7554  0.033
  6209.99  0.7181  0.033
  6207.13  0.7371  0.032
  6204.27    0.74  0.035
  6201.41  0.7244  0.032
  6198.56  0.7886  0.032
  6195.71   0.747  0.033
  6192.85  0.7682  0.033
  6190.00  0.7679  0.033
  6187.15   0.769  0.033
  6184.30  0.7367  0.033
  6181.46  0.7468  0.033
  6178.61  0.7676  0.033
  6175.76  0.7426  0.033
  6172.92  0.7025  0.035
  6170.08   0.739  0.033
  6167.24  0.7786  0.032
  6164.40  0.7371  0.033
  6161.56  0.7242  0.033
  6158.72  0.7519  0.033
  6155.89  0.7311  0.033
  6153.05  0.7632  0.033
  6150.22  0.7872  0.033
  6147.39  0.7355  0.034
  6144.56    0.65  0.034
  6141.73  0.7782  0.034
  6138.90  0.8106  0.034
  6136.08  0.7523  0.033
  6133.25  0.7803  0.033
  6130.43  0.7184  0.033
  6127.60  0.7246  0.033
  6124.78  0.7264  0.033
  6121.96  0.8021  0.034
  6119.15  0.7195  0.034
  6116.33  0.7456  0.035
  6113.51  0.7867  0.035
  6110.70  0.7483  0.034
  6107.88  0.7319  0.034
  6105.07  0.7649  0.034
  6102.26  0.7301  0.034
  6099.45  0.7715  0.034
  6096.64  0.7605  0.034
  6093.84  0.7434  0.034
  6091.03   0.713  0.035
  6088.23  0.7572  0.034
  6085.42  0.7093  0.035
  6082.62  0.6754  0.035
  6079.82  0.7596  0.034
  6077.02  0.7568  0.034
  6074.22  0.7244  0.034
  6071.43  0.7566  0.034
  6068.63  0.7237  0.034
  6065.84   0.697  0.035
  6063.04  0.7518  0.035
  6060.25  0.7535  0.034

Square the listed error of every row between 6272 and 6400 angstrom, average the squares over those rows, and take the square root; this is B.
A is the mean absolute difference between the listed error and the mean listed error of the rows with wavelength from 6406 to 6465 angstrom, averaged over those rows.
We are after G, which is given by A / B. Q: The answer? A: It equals 0.0120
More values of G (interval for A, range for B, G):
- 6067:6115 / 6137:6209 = 0.0108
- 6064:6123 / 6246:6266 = 0.0120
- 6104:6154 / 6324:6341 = 0.0172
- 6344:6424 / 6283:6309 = 0.0410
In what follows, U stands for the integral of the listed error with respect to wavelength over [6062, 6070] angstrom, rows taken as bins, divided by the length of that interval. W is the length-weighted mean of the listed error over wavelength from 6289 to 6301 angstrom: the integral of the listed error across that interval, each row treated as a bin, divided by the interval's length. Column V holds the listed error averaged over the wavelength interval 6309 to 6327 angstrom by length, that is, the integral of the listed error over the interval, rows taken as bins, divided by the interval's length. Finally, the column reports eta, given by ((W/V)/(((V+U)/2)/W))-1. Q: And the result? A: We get 0.4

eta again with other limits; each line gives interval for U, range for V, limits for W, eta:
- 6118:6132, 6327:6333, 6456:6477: -0.2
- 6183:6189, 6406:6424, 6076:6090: 0.3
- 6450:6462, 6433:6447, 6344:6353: 0.2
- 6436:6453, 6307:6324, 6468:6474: -0.1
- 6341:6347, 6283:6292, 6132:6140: -0.1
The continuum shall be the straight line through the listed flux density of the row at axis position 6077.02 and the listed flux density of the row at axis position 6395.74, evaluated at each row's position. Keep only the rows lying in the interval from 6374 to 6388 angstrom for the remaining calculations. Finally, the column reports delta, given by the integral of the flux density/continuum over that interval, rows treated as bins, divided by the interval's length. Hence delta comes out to 1.05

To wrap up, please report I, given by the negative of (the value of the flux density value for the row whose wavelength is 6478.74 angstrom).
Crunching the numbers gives -0.734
